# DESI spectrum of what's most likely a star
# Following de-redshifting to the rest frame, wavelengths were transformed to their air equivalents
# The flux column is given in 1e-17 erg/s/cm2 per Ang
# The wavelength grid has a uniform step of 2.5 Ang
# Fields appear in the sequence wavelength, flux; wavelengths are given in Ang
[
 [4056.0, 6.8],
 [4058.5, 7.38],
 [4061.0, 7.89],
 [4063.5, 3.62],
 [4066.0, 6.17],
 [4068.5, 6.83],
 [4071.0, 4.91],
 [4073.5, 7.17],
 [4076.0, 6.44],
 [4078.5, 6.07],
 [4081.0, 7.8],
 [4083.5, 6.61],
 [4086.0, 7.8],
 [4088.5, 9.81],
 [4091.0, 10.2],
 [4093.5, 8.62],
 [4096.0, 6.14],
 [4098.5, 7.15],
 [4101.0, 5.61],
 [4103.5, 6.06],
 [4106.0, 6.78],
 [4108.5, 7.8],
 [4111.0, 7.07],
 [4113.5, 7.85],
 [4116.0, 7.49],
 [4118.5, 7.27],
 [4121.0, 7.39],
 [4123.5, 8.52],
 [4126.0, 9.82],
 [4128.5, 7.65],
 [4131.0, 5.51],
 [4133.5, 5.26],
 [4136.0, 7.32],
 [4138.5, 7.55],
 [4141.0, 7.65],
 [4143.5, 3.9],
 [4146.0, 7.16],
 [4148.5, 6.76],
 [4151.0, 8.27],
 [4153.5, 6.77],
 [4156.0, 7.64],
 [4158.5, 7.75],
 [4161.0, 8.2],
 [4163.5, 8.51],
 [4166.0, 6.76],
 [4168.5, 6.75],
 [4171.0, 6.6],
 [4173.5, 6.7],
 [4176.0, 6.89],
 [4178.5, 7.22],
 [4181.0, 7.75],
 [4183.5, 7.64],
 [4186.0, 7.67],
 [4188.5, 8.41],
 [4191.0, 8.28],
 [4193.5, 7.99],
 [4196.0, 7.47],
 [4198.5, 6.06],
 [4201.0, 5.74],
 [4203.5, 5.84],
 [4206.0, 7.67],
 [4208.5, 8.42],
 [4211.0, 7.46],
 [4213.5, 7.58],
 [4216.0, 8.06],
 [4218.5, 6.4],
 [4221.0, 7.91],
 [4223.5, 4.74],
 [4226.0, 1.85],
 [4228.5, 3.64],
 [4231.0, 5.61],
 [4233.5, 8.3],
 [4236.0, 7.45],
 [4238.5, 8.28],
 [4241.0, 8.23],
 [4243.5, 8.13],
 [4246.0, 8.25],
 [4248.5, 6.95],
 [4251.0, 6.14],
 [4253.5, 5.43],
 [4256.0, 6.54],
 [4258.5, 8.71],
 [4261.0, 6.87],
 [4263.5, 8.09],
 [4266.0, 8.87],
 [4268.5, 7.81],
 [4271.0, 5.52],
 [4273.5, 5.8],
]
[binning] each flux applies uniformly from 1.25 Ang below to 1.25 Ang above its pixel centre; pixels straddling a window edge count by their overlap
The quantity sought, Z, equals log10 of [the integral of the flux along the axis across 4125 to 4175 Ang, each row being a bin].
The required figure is 2.55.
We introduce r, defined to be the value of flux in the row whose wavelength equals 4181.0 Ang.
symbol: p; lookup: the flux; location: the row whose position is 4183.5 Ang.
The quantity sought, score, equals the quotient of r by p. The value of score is 1.01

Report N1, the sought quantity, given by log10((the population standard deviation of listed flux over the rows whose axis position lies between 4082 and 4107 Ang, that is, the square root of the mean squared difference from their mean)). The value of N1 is 0.18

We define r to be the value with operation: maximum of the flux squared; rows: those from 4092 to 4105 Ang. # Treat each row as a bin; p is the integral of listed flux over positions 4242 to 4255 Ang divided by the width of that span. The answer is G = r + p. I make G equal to 81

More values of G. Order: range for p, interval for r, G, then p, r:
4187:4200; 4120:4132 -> 104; 7.61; 96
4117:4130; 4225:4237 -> 77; 8.07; 69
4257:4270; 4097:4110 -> 69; 7.99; 61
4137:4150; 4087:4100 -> 111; 6.65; 104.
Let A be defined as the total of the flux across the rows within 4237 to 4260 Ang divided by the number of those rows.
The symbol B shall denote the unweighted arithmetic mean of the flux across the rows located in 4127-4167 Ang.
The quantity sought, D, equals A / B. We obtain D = 1.05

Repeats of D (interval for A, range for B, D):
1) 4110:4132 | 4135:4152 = 1.10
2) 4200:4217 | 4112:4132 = 0.94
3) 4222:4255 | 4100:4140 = 0.89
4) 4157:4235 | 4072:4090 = 0.94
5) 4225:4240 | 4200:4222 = 0.81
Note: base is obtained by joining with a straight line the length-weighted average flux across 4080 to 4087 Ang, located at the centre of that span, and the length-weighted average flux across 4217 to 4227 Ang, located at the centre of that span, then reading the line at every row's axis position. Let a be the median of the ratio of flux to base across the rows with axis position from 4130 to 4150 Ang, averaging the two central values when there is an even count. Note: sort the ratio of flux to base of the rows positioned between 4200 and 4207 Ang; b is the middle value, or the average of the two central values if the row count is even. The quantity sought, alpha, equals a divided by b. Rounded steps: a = 1.08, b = 1.0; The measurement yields 1.0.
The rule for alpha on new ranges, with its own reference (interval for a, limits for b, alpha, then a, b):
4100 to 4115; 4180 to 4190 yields 0.8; 0.99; 1.3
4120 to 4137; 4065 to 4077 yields 1.3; 1.11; 0.9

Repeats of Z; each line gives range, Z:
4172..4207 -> 2.40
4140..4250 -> 2.89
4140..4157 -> 2.07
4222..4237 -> 1.90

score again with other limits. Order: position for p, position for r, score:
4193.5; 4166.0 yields 0.85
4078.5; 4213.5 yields 1.25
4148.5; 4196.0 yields 1.11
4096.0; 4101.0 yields 0.91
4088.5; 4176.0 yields 0.70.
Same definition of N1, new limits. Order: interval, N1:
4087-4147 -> 0.16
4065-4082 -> -0.07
